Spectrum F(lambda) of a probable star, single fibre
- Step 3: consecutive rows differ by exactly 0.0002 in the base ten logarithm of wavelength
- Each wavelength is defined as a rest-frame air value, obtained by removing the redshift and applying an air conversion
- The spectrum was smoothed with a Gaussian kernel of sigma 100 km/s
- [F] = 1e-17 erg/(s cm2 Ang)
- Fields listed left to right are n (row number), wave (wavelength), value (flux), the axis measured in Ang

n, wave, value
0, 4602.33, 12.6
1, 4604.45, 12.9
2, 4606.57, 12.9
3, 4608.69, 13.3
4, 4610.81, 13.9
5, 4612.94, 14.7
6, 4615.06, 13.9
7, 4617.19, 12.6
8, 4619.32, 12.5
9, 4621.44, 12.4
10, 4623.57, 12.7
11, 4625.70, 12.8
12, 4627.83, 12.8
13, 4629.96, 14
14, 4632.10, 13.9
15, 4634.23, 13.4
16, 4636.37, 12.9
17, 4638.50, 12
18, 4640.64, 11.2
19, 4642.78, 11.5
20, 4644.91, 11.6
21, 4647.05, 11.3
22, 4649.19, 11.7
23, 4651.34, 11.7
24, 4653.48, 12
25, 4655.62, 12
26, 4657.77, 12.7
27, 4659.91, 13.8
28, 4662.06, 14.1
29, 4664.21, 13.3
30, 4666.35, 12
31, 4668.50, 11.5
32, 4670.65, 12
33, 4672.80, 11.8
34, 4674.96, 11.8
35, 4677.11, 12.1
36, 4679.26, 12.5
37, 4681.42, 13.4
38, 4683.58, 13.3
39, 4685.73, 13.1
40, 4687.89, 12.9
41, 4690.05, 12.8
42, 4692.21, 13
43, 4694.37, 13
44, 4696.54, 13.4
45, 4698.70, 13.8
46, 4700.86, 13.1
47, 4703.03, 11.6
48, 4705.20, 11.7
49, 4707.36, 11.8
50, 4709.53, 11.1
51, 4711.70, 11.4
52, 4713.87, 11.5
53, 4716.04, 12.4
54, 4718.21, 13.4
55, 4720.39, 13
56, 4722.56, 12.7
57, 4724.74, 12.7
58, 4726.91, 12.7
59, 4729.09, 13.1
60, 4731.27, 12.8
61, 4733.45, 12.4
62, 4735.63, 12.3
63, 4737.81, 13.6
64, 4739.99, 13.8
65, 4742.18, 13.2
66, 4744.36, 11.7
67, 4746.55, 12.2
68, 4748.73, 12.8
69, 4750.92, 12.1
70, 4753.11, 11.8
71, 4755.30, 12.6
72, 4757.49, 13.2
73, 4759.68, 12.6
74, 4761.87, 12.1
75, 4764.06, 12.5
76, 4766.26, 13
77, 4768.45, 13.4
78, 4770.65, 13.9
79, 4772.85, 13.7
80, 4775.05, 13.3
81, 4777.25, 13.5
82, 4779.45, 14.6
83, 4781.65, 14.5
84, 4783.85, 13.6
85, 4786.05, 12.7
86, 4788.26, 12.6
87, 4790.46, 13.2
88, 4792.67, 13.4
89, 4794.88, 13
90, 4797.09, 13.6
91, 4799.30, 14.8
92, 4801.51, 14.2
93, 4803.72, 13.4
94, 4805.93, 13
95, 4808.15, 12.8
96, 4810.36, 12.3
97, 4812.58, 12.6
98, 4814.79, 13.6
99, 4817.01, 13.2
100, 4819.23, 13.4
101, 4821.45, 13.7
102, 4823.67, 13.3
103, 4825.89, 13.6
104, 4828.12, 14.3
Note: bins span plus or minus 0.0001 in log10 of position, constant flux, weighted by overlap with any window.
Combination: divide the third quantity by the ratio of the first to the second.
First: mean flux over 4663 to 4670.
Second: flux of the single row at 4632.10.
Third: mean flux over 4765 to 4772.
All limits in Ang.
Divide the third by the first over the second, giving 15.2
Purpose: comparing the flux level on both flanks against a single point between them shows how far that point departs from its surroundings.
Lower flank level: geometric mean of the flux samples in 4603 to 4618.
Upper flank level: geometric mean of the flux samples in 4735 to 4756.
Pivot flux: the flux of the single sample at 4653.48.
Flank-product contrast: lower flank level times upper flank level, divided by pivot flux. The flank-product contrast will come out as 14.1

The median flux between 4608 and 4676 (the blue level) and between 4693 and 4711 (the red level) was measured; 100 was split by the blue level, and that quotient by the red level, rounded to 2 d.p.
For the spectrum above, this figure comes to 0.64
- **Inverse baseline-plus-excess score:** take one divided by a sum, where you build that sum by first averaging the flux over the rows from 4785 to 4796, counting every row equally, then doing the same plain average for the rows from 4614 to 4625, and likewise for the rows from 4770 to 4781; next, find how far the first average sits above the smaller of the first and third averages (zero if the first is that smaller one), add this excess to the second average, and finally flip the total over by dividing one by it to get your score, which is 0.078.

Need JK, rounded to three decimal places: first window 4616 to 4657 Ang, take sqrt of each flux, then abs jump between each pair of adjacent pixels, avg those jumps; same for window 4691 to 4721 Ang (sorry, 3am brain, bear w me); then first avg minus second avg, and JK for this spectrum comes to -0.025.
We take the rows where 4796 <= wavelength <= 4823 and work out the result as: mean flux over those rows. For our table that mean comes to 13.4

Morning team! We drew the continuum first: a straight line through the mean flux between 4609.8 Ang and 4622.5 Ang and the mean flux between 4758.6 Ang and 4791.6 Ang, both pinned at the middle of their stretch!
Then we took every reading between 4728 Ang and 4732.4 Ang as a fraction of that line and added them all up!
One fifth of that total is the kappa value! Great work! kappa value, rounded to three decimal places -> 0.390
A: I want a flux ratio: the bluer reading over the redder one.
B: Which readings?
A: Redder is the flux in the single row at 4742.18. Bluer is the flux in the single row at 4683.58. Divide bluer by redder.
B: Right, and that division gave 1.01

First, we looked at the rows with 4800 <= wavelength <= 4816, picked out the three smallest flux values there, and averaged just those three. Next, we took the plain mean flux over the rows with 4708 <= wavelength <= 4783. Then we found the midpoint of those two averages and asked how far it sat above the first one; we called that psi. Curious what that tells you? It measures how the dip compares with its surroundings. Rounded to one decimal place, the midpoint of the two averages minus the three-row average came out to 0.1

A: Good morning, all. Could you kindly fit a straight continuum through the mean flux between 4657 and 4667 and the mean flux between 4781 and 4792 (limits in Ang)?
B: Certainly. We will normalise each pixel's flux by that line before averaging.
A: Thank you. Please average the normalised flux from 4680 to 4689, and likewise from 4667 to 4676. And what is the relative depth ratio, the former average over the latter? 1.12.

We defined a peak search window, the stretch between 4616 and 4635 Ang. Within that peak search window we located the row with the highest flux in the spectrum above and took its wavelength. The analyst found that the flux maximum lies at 4629.96 Ang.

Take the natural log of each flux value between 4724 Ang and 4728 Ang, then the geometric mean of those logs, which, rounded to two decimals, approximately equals 2.54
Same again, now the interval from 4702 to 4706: 2.46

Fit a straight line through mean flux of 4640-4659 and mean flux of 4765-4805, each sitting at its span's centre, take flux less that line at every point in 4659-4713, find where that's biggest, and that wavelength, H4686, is 4662.06 Ang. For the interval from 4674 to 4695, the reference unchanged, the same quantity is 4681.42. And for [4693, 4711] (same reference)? 4698.70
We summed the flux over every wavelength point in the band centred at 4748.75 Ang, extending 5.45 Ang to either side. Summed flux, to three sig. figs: 60.6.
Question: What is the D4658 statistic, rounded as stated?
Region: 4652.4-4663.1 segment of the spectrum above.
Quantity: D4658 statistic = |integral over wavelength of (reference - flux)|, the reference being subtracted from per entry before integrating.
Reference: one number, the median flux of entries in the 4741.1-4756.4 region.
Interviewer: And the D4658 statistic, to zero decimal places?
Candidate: 8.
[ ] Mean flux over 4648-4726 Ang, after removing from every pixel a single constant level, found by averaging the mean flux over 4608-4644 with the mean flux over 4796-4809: -0.80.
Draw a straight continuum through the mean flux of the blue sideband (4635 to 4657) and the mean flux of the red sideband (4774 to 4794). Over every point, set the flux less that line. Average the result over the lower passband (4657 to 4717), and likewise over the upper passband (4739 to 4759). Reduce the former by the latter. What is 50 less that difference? 49.3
